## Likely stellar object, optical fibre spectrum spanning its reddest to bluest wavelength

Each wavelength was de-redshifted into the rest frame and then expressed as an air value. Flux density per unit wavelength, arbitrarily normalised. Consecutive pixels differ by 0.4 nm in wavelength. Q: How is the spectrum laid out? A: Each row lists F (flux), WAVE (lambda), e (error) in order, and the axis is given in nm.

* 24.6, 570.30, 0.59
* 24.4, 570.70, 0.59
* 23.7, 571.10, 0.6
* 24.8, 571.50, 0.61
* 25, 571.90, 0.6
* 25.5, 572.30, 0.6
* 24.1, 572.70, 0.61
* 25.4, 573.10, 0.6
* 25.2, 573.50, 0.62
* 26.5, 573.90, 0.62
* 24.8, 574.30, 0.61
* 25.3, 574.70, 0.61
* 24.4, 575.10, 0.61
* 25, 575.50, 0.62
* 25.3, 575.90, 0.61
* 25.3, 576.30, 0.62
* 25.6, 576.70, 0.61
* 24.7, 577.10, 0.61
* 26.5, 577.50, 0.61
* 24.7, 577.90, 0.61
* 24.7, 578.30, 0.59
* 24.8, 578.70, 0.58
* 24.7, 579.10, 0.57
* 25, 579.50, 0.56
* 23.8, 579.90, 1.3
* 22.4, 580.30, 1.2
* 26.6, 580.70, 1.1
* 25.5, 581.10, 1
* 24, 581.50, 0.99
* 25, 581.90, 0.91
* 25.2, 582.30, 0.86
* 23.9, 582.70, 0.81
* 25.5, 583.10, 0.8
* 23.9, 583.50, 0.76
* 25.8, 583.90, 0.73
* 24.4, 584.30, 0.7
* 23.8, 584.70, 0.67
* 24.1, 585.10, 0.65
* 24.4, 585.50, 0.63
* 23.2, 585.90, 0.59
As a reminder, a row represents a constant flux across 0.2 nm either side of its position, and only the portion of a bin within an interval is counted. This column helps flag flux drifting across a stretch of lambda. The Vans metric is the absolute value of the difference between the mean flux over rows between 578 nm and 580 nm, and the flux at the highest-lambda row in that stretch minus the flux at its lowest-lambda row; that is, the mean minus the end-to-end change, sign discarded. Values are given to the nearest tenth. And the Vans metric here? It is 25.5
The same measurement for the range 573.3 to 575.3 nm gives 26.0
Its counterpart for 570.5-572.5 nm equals 23.6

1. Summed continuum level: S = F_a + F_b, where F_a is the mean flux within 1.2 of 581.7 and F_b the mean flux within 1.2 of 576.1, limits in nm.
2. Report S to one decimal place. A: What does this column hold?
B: 50.1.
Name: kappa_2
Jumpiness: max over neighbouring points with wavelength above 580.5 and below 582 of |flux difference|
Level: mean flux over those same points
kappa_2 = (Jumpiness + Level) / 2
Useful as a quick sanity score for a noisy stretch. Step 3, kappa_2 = 13.4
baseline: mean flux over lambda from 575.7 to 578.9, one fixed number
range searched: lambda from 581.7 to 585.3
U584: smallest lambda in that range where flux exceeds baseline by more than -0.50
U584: 581.90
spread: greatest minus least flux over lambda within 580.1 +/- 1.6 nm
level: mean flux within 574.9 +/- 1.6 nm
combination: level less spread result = 21.0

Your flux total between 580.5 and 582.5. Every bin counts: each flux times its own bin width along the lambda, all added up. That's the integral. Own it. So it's 50.5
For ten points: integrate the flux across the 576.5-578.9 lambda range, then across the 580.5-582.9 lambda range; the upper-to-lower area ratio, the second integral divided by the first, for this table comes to 0.99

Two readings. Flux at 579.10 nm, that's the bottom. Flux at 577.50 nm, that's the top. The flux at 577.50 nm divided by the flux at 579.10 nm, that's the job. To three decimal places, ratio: 1.073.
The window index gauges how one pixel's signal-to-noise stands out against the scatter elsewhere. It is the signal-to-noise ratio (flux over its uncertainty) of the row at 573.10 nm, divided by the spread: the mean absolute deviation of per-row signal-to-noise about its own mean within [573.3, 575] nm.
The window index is 58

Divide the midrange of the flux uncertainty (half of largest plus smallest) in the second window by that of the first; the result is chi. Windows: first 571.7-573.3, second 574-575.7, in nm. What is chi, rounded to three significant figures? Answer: 1.02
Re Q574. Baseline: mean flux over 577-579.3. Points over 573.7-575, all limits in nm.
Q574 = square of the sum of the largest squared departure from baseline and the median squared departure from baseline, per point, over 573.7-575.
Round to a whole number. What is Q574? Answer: 5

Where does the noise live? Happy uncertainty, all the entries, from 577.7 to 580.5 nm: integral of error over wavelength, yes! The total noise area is 2.2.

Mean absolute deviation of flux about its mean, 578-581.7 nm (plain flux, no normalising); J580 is 0.81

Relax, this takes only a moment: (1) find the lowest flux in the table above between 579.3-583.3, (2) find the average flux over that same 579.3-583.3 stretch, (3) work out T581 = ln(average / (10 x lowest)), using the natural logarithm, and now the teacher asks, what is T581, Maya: -2.205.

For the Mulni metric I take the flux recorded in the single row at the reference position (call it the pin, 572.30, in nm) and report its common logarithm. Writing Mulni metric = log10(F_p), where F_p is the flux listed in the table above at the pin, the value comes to 1.41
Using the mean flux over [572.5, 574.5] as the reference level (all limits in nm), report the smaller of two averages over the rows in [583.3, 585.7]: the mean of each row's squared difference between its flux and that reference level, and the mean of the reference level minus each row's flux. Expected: 0.80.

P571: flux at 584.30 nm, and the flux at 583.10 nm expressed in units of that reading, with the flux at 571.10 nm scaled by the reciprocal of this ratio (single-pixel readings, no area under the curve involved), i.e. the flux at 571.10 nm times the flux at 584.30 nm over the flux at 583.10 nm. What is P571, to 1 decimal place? 22.7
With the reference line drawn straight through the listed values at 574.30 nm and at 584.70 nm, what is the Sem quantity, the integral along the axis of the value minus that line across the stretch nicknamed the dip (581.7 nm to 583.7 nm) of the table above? 1.4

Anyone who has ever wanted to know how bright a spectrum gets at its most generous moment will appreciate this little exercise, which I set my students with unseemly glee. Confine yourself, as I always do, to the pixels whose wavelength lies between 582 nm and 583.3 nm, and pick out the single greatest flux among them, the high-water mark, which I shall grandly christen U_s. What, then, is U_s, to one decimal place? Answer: 25.5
